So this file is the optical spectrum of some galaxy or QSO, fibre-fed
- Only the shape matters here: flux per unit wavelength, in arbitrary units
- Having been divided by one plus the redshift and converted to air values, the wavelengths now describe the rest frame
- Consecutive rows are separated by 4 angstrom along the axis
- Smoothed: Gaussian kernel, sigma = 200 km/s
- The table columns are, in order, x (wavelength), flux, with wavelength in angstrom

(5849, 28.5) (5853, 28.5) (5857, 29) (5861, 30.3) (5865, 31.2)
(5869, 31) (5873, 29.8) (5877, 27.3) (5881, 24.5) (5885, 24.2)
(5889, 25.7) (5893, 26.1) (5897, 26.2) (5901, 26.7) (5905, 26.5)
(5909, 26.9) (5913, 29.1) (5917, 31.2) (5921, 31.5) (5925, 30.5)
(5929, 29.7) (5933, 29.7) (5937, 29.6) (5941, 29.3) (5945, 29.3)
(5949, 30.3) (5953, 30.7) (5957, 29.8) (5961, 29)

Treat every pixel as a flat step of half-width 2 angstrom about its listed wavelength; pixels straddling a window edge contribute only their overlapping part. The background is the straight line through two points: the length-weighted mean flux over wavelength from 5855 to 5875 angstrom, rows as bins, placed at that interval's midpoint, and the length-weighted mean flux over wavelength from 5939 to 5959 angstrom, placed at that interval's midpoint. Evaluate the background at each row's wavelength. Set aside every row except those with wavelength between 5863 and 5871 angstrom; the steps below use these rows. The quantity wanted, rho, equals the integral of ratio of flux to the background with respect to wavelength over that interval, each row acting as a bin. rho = 8.2 angstrom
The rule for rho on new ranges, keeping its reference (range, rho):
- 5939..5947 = 7.8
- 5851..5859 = 7.6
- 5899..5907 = 7.1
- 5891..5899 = 6.9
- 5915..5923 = 8.4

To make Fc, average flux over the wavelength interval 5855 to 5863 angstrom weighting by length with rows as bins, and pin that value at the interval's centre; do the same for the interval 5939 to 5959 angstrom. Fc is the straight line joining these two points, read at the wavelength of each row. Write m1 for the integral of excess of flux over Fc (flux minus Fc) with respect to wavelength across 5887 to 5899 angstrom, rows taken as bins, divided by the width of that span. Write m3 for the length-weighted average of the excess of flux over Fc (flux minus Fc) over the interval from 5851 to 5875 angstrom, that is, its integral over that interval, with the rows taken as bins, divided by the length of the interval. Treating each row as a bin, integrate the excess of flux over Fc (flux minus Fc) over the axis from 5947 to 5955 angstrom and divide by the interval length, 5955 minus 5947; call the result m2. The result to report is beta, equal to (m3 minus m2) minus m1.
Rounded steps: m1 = -3.7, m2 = 1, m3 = 0.31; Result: 3.4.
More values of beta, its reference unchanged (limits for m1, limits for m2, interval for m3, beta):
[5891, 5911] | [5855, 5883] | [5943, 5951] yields 3.9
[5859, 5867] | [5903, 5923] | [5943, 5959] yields -0.2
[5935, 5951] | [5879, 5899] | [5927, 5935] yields 4.5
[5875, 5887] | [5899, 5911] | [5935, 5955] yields 7.4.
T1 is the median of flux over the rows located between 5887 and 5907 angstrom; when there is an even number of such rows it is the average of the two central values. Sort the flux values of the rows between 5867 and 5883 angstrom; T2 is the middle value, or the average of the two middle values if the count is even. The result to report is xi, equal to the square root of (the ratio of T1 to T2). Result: 0.96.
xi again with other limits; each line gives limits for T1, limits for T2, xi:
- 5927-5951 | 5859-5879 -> 0.99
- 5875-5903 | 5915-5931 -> 0.92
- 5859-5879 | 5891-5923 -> 1.06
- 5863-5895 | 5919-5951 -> 0.95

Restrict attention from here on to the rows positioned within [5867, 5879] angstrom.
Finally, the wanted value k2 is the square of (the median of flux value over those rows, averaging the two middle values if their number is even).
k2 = 888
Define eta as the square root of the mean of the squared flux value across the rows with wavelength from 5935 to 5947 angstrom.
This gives 29.4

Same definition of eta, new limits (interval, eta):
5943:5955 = 30.1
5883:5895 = 25.3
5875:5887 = 25.4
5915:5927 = 31.1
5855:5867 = 30.2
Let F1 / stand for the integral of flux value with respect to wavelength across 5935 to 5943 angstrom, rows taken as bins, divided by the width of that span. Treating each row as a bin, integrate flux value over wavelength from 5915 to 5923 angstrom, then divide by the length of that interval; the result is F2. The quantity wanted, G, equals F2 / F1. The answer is 1.06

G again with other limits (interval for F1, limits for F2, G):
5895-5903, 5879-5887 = 0.92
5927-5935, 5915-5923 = 1.06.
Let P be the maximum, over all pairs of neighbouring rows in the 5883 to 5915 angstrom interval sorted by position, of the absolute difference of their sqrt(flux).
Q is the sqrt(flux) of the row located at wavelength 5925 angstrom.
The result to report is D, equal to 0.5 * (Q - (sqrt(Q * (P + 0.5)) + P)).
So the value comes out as 1.67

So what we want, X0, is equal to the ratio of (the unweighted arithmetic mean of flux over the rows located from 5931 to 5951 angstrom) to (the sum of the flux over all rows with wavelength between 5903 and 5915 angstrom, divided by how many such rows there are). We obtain 1.08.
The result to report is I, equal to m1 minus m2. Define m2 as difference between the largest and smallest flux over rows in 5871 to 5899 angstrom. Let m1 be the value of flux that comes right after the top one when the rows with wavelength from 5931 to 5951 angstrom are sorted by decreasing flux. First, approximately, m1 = 29.7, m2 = 5.6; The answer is 24.1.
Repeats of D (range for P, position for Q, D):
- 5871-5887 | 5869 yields 1.61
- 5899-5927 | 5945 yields 1.62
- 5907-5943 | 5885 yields 1.42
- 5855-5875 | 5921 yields 1.81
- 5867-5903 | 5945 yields 1.54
